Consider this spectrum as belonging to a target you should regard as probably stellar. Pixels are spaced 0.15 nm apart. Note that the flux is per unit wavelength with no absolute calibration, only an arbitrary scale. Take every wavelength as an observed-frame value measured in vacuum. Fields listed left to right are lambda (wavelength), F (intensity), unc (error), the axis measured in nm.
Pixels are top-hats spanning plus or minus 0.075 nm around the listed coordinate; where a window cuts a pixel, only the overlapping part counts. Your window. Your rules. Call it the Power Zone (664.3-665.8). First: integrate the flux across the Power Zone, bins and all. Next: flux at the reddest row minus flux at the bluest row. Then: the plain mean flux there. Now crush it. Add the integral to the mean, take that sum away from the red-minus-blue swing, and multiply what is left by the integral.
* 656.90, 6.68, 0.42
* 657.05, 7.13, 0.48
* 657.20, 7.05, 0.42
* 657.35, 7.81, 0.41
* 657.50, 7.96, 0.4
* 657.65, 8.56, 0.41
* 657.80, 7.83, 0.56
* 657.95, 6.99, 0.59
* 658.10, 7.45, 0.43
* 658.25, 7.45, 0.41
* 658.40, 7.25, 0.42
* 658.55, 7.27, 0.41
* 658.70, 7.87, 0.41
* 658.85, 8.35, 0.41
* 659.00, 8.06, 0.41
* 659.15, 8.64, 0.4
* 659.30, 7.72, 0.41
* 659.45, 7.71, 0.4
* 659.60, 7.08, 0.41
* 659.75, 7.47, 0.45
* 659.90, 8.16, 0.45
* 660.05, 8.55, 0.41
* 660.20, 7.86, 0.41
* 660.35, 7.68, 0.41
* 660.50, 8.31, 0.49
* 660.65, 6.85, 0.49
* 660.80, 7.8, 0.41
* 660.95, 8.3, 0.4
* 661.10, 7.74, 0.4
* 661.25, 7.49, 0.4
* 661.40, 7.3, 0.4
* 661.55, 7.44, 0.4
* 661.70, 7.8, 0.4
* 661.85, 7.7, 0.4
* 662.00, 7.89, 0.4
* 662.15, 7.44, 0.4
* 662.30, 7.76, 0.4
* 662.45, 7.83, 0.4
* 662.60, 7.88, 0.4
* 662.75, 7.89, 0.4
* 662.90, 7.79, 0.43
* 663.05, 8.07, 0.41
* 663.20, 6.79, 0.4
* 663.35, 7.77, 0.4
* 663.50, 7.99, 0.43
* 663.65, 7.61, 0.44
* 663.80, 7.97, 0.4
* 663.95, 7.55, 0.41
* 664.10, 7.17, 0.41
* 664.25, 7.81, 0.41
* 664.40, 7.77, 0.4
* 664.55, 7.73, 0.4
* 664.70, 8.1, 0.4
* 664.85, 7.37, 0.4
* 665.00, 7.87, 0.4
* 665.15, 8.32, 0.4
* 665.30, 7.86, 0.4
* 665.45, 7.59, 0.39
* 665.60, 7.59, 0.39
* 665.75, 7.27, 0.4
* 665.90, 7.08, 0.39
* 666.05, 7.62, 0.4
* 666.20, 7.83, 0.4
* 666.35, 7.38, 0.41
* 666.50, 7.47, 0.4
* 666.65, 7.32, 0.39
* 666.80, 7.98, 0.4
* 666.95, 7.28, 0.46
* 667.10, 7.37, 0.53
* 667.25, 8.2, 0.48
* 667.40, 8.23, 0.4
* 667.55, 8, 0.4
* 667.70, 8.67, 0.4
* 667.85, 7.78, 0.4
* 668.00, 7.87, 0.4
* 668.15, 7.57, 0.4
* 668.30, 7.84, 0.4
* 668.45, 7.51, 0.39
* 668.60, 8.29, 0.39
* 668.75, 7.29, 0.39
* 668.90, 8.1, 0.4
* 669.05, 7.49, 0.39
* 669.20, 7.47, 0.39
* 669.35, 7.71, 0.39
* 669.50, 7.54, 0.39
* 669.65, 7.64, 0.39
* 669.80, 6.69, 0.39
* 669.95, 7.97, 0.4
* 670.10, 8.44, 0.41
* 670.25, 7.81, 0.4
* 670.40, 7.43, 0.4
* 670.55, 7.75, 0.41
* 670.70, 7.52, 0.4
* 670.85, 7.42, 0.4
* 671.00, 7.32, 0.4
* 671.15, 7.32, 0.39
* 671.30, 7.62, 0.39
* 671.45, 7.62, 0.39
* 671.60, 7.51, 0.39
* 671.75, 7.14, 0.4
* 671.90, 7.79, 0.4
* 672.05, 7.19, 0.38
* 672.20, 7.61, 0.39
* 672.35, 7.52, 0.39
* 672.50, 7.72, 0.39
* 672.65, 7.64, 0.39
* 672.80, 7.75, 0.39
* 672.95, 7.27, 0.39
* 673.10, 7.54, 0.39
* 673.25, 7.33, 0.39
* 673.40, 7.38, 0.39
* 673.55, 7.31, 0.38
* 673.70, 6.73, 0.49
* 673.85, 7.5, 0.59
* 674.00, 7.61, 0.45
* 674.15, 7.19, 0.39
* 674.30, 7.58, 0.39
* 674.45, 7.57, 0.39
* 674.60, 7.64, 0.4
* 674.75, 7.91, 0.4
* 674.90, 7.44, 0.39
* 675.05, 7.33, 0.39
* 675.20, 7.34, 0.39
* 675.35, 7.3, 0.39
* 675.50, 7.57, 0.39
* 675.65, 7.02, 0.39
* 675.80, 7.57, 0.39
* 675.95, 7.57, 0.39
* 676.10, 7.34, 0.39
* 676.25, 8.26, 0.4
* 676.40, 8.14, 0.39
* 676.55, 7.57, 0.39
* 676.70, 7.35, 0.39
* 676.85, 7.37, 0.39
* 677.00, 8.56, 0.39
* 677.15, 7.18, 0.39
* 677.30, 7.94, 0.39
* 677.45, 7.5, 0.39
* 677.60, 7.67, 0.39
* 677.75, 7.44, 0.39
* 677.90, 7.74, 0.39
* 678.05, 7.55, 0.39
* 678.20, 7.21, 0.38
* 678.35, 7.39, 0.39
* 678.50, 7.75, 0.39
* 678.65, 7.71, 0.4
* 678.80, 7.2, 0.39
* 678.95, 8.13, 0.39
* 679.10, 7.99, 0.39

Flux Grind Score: -231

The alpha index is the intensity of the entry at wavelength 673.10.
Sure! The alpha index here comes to 7.54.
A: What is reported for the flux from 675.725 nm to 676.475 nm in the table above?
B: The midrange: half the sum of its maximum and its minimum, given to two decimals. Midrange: 7.80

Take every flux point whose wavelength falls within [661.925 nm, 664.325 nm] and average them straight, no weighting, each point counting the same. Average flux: 7.70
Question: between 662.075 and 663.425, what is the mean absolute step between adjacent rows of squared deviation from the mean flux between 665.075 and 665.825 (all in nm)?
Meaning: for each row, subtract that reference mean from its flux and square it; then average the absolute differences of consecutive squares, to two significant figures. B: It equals 0.23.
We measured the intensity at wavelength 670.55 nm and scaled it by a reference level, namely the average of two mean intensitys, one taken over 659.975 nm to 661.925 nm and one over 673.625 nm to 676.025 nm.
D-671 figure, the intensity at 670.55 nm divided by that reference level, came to 1.02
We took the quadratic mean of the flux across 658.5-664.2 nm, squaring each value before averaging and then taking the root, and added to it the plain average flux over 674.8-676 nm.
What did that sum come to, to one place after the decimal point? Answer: 15.2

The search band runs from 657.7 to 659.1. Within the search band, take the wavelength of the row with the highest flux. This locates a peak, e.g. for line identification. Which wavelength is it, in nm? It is 658.85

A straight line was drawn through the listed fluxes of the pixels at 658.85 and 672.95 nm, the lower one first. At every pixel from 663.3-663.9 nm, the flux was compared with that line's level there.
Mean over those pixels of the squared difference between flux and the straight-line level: 0.05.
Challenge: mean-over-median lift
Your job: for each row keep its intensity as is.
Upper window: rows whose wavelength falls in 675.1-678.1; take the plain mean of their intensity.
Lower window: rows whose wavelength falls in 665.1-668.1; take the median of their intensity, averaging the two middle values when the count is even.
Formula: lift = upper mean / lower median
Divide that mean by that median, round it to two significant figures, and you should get 0.99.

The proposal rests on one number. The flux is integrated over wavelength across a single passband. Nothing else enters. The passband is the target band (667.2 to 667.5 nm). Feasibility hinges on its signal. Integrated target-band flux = 2.46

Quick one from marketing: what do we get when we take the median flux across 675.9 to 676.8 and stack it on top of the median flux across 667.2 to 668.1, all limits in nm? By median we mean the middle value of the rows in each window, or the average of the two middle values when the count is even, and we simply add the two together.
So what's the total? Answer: 15.67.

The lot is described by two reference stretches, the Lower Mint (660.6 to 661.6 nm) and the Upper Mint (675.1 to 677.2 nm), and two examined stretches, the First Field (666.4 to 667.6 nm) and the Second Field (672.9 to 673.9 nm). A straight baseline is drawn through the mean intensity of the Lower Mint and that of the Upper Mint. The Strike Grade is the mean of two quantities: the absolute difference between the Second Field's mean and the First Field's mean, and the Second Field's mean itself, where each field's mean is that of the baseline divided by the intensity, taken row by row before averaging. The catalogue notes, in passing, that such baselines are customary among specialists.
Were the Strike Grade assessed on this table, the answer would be 0.549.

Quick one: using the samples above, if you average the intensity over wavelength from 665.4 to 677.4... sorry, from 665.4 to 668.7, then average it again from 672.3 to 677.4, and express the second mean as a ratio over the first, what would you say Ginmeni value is 0.976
